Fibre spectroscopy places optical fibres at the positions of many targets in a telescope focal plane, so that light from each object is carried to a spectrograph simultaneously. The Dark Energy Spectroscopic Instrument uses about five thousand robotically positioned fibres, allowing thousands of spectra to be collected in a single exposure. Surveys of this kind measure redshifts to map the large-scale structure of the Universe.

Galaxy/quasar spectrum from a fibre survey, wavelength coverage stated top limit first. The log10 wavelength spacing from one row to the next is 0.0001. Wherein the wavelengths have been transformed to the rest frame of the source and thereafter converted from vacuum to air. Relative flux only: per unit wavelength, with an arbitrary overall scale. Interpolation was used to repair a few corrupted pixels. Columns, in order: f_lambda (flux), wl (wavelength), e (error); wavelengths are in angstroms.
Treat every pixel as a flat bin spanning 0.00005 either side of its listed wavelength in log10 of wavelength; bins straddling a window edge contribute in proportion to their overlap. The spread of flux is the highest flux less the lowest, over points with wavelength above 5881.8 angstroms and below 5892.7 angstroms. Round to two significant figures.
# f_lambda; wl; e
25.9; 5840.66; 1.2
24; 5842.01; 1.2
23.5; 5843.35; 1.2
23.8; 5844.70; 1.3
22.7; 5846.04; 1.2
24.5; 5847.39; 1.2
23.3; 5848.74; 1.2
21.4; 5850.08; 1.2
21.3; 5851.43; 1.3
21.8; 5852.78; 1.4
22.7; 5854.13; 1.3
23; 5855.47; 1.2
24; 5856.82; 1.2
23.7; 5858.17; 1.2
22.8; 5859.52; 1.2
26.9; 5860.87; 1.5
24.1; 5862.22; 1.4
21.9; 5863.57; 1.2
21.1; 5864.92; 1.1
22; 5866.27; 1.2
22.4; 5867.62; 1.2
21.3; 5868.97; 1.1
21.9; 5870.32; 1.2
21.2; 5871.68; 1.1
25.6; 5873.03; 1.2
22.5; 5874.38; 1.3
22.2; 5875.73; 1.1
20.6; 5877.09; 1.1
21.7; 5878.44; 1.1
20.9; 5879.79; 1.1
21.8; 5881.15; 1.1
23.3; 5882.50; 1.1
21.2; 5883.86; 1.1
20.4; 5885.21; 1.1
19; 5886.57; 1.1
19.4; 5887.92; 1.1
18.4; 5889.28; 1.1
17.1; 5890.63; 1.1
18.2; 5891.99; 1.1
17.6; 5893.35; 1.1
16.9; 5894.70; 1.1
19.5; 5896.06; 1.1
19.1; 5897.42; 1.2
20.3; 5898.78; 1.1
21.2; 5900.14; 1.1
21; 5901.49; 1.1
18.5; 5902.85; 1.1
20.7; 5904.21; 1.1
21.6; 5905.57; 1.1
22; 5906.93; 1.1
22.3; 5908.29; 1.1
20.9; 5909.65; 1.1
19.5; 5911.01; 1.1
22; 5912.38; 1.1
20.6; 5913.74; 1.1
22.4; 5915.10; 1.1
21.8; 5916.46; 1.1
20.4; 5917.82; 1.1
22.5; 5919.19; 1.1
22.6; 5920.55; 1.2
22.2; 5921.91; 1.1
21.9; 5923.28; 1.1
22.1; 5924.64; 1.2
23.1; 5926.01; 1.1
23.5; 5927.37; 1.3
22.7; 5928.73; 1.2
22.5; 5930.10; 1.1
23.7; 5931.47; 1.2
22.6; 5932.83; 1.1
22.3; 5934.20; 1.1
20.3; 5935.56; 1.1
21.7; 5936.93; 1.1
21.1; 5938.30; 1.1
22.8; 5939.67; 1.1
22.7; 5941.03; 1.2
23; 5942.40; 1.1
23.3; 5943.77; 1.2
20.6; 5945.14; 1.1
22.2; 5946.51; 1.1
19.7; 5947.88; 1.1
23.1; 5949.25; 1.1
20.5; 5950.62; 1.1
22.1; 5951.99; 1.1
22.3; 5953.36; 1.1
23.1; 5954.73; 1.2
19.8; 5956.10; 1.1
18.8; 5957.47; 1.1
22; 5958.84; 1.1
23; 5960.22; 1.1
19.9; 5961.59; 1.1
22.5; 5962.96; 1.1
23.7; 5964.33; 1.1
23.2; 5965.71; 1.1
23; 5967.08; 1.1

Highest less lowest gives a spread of 6.2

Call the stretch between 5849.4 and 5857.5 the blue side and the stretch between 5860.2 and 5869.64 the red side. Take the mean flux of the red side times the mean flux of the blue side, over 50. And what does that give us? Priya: 10.2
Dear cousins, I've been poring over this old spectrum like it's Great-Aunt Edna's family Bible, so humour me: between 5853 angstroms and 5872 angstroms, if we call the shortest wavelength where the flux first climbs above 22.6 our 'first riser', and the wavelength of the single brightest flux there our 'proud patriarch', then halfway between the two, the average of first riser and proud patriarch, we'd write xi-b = 5857.5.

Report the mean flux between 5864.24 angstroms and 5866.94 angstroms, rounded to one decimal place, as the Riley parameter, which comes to 21.6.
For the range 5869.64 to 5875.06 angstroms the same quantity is 22.8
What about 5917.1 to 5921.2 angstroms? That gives 21.8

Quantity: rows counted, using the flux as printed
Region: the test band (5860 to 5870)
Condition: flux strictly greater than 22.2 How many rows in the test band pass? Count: 3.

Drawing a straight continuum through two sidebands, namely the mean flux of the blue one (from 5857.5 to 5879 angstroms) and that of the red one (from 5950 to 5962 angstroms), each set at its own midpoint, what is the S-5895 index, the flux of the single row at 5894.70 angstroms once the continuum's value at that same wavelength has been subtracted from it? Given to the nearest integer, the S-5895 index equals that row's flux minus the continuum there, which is -5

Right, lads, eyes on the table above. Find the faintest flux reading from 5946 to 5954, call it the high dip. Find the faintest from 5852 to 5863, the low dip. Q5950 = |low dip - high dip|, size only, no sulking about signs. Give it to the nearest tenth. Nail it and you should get 2.1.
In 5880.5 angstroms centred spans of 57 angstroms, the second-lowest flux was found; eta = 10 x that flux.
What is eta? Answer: 171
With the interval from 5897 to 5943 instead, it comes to 191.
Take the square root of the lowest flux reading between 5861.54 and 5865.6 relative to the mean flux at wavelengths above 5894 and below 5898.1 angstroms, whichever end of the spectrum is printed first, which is 1.07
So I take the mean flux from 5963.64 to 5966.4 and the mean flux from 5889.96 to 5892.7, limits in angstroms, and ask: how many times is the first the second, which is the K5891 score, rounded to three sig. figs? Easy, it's 1.33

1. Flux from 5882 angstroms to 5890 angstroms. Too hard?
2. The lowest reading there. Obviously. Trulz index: 18.4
